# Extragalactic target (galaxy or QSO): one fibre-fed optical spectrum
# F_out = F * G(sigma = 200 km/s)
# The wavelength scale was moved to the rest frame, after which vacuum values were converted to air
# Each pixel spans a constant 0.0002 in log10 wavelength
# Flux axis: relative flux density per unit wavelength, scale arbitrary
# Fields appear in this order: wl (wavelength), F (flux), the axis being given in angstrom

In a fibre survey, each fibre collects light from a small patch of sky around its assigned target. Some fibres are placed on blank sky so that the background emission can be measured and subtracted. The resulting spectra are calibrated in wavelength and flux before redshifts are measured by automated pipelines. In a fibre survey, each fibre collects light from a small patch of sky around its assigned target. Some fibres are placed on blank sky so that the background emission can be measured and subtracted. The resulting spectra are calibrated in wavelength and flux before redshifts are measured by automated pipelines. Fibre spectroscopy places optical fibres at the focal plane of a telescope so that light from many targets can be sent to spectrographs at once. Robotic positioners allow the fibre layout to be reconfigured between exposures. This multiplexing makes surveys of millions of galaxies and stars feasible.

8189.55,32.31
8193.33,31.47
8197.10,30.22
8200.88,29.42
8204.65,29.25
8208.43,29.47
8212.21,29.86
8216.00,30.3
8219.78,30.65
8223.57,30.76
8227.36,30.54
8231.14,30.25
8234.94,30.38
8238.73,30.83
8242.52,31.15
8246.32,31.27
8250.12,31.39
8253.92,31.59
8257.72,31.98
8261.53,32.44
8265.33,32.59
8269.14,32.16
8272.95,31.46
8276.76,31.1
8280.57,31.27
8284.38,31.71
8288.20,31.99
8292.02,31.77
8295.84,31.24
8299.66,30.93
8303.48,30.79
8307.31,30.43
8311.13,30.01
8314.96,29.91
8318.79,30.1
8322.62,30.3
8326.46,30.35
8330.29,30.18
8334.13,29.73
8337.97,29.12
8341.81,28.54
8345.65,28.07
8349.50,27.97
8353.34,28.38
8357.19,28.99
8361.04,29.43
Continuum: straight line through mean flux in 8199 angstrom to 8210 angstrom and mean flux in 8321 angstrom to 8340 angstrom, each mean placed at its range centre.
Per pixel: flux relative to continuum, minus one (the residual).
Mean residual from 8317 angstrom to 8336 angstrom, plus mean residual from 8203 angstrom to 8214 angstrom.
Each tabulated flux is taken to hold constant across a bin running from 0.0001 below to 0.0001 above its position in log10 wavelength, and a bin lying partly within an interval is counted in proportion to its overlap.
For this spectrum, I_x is 0.012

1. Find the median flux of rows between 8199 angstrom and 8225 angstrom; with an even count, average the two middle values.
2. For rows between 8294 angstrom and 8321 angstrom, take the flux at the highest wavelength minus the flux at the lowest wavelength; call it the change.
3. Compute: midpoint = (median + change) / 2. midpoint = 14.4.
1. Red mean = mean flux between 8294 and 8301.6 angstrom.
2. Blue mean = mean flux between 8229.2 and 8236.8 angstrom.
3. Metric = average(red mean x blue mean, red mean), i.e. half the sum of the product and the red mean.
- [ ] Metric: 487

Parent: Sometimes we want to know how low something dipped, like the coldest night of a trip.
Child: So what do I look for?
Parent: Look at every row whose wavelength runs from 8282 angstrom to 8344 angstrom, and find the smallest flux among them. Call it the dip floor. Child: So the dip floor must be 28.54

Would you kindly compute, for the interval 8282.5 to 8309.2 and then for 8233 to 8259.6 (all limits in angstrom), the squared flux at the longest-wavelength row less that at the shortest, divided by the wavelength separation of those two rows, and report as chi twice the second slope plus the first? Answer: 5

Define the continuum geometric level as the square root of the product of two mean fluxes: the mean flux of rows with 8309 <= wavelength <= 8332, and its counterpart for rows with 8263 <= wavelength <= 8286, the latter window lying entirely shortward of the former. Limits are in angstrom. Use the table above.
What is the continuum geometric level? 30.9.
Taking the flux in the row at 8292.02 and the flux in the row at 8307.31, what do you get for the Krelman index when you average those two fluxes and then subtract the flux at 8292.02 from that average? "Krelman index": -0.67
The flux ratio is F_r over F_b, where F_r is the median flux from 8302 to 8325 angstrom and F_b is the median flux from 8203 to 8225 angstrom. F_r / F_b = 1.00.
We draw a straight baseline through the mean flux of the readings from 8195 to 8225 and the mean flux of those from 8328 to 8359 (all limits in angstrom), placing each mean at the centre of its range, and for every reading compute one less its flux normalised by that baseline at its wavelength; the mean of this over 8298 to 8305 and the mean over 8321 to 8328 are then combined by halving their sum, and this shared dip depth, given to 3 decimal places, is -0.050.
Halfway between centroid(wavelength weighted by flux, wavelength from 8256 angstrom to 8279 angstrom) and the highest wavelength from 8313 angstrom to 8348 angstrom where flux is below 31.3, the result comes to 8306.4 angstrom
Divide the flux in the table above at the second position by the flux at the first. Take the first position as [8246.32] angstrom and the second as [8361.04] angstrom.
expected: 0.94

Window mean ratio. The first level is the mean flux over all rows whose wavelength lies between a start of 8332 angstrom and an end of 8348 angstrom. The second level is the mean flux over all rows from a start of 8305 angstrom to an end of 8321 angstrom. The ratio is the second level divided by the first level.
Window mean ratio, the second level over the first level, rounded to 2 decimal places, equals 1.04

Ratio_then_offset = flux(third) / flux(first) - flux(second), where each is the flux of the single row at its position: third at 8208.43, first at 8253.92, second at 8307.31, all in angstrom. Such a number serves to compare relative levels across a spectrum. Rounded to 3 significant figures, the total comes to -29.5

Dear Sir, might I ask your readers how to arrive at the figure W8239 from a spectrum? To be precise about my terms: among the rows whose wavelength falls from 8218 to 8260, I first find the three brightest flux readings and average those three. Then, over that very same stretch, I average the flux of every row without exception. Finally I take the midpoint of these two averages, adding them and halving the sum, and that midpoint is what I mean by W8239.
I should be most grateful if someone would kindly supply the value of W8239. 31.3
